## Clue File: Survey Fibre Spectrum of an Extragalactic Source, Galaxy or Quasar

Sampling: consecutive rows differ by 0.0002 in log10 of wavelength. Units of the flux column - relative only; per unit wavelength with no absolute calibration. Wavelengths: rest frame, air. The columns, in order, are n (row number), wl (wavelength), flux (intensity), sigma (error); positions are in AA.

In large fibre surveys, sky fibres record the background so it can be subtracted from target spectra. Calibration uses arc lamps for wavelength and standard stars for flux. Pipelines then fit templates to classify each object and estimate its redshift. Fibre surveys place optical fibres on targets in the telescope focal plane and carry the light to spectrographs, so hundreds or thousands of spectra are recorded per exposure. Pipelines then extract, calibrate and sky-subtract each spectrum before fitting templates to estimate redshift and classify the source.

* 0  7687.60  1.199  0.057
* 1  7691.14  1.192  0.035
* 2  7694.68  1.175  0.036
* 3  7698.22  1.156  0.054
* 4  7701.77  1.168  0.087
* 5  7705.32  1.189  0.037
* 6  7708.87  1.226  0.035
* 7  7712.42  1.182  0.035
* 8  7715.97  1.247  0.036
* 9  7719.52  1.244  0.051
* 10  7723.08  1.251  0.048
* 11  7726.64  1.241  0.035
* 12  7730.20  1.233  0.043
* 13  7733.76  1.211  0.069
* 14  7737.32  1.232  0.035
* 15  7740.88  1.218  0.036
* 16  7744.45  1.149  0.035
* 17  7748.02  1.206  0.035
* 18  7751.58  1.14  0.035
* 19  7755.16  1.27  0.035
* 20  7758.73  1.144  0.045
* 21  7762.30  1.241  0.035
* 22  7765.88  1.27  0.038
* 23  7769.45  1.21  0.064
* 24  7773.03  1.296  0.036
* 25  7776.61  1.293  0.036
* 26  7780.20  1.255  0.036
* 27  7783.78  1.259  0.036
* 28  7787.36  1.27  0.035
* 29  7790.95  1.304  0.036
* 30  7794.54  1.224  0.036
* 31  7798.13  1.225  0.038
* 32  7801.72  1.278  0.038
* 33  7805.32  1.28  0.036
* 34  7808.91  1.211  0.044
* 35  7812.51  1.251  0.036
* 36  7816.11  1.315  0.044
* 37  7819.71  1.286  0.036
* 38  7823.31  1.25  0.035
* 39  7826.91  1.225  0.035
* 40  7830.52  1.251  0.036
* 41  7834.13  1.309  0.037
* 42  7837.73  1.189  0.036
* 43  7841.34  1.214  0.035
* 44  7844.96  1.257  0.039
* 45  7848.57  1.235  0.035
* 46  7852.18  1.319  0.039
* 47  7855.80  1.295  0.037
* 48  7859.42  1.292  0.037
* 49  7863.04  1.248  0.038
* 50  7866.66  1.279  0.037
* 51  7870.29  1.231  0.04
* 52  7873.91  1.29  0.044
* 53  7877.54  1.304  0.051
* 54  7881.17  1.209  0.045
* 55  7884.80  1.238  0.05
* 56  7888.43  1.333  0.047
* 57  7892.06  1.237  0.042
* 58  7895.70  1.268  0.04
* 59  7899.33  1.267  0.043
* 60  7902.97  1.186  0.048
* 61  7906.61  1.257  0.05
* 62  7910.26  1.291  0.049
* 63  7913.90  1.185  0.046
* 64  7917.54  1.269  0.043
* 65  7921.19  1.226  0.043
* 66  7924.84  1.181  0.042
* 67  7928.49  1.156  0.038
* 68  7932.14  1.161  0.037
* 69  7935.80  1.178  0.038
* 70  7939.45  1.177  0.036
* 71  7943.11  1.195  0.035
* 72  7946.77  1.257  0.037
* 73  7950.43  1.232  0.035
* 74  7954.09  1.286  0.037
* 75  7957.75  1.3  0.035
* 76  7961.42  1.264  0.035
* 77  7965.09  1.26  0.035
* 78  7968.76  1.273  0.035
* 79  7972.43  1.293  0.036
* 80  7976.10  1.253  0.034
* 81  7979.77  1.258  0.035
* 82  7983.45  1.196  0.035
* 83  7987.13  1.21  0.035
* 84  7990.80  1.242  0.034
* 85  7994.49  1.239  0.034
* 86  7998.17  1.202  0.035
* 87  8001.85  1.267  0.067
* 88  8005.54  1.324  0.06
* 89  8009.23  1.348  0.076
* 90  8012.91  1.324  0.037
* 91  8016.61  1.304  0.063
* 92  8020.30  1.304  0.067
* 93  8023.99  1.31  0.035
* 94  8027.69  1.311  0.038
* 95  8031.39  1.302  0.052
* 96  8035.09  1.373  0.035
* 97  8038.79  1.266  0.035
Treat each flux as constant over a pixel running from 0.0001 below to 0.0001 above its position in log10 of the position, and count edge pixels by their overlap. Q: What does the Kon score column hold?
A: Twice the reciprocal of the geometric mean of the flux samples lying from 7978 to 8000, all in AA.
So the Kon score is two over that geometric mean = 1.63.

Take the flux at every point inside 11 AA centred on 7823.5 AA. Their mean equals 1.25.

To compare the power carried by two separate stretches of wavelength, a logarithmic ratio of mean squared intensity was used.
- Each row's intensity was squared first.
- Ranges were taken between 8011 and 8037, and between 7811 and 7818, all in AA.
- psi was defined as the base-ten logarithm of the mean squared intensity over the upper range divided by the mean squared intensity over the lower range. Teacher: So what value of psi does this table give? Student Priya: 0.023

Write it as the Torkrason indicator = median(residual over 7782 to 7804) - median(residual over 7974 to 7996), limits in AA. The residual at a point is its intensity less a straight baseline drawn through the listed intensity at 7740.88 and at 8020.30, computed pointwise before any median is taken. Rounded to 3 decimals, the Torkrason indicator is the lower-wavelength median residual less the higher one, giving 0.088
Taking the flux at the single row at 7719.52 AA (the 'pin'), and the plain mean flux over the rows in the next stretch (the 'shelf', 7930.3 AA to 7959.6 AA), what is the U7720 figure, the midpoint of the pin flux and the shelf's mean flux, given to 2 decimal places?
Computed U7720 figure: 1.23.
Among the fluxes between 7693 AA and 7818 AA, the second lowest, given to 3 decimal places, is 1.144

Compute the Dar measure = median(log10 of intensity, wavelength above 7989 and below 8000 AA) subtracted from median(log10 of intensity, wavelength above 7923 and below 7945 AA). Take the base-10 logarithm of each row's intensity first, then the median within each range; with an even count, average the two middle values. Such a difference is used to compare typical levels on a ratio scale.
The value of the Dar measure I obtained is -0.022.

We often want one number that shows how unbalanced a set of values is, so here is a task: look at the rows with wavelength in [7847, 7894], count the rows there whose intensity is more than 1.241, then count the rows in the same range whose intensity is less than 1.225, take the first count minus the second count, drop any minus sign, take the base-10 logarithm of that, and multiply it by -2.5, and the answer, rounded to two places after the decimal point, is -2.11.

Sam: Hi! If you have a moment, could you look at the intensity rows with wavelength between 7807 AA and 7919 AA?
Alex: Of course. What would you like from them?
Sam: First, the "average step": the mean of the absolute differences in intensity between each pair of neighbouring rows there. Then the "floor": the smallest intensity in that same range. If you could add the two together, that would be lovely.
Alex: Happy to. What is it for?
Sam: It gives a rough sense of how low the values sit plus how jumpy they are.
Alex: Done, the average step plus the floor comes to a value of 1.24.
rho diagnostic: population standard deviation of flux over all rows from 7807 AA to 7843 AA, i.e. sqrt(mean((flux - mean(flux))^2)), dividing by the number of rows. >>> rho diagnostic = 0.0402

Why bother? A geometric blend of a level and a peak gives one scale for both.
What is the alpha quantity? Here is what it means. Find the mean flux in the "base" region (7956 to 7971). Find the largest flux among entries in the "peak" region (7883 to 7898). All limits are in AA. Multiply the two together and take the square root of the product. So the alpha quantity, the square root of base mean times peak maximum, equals 1.30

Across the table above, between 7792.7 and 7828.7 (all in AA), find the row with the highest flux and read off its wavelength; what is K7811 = 7816.11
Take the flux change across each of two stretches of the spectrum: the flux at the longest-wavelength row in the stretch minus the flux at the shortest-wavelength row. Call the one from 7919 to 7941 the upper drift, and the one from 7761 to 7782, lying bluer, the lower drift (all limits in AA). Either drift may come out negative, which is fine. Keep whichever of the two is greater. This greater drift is 0.014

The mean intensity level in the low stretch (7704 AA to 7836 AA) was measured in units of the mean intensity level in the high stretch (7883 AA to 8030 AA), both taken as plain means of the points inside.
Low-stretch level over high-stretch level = 0.99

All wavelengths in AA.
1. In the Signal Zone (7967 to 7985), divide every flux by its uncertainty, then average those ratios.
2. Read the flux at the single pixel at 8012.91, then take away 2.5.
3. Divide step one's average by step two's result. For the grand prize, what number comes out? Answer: -30.5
